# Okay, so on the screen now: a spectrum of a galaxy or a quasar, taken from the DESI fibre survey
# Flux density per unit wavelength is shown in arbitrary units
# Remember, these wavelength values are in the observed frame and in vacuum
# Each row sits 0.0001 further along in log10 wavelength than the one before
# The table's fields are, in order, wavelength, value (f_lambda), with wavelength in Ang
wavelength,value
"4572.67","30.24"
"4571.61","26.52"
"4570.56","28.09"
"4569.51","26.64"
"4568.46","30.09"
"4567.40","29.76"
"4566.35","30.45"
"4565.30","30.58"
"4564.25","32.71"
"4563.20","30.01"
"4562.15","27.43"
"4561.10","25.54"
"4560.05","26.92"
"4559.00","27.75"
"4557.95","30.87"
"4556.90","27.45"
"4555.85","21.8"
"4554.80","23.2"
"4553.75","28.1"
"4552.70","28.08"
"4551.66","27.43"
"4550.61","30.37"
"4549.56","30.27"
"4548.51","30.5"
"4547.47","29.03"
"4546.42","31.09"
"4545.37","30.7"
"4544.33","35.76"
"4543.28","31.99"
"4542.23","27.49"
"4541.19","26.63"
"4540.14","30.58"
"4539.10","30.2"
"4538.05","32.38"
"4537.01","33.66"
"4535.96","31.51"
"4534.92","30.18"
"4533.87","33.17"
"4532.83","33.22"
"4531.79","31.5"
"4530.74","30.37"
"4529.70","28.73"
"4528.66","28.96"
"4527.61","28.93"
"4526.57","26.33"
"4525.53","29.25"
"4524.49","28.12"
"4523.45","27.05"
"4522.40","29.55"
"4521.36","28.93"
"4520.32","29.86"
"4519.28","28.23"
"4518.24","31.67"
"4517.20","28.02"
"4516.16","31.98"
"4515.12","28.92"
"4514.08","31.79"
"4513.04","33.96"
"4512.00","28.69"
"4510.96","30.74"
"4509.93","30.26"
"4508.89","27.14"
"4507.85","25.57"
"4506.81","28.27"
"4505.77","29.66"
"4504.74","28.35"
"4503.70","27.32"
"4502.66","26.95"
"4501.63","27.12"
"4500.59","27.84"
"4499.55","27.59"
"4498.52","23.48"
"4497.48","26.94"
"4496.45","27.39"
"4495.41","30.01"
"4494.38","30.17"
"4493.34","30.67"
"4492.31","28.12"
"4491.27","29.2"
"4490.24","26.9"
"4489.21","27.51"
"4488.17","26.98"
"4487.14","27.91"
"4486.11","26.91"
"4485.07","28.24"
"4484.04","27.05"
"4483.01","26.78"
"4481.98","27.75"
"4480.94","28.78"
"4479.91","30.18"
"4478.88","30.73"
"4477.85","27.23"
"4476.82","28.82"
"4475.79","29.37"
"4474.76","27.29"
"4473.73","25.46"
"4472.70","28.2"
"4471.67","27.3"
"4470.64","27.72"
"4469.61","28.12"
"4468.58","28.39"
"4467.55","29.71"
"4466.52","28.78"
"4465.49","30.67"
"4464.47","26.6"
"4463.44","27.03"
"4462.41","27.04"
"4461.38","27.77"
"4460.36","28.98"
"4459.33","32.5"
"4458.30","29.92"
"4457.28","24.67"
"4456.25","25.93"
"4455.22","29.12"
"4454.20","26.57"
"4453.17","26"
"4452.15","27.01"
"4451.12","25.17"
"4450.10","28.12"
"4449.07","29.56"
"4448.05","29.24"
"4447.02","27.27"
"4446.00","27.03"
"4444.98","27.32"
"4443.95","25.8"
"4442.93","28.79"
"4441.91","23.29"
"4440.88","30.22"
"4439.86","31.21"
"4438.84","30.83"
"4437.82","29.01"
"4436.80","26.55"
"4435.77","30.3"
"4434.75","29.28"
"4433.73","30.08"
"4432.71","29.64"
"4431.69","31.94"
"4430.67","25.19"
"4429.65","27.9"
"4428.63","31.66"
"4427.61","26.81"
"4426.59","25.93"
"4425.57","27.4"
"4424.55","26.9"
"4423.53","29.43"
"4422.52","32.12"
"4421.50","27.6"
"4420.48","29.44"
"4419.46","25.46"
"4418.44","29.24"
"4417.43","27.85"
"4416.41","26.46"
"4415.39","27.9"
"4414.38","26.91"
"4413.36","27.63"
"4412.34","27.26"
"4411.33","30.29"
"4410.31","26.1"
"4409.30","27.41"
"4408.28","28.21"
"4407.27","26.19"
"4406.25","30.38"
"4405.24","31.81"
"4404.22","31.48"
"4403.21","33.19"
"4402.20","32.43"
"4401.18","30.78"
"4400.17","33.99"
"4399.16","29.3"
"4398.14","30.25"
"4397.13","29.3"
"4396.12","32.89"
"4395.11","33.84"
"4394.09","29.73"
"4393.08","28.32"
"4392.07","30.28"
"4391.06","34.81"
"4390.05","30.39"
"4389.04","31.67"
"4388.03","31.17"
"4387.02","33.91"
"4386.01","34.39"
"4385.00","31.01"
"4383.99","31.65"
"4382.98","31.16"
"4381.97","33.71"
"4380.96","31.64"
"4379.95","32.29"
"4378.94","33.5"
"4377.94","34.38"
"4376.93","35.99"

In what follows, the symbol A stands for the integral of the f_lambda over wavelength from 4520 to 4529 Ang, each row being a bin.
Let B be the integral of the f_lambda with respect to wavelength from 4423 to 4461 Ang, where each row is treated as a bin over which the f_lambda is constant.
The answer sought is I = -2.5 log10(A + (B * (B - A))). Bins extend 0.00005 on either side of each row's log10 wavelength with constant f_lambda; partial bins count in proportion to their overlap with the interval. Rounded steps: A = 256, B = 1071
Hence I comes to -14.9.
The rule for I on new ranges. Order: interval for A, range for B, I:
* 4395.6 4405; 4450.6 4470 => -12.8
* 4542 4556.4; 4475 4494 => -12.0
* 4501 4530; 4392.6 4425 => -12.6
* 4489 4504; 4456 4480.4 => -13.2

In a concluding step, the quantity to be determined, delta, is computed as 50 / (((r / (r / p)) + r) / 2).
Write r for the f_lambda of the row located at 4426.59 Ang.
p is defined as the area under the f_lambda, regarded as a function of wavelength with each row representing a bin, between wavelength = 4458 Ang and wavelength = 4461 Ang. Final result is 0.85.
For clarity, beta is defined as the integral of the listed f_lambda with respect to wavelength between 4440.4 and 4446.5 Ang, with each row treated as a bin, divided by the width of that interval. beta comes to 27.0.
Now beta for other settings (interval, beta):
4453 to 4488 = 28.1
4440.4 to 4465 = 27.5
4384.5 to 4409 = 31.2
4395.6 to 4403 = 31.4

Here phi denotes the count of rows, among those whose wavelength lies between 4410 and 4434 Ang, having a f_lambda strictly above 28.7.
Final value 9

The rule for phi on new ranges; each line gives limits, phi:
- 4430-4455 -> 12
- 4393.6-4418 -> 14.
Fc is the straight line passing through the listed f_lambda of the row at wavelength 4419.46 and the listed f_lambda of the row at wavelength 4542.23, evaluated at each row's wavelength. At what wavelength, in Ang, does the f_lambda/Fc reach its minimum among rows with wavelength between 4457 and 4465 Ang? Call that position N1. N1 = 4457.28 Ang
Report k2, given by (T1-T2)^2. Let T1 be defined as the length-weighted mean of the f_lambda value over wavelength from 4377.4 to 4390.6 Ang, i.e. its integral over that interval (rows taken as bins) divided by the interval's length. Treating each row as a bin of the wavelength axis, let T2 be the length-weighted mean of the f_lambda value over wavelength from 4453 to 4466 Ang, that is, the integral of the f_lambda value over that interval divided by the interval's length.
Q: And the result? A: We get 19.7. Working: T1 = 32.4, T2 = 28.0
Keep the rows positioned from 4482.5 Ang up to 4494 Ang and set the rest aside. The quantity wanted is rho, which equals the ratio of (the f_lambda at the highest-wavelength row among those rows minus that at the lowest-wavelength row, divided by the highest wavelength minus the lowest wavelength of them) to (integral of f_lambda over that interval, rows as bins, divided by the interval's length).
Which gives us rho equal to 0.014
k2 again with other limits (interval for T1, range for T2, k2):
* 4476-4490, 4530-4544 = 8.6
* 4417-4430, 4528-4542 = 6.1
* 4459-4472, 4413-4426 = 0.2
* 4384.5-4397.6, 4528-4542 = 0.8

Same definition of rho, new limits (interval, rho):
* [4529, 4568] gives 0.001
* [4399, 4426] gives -0.002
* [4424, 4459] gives 0.003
